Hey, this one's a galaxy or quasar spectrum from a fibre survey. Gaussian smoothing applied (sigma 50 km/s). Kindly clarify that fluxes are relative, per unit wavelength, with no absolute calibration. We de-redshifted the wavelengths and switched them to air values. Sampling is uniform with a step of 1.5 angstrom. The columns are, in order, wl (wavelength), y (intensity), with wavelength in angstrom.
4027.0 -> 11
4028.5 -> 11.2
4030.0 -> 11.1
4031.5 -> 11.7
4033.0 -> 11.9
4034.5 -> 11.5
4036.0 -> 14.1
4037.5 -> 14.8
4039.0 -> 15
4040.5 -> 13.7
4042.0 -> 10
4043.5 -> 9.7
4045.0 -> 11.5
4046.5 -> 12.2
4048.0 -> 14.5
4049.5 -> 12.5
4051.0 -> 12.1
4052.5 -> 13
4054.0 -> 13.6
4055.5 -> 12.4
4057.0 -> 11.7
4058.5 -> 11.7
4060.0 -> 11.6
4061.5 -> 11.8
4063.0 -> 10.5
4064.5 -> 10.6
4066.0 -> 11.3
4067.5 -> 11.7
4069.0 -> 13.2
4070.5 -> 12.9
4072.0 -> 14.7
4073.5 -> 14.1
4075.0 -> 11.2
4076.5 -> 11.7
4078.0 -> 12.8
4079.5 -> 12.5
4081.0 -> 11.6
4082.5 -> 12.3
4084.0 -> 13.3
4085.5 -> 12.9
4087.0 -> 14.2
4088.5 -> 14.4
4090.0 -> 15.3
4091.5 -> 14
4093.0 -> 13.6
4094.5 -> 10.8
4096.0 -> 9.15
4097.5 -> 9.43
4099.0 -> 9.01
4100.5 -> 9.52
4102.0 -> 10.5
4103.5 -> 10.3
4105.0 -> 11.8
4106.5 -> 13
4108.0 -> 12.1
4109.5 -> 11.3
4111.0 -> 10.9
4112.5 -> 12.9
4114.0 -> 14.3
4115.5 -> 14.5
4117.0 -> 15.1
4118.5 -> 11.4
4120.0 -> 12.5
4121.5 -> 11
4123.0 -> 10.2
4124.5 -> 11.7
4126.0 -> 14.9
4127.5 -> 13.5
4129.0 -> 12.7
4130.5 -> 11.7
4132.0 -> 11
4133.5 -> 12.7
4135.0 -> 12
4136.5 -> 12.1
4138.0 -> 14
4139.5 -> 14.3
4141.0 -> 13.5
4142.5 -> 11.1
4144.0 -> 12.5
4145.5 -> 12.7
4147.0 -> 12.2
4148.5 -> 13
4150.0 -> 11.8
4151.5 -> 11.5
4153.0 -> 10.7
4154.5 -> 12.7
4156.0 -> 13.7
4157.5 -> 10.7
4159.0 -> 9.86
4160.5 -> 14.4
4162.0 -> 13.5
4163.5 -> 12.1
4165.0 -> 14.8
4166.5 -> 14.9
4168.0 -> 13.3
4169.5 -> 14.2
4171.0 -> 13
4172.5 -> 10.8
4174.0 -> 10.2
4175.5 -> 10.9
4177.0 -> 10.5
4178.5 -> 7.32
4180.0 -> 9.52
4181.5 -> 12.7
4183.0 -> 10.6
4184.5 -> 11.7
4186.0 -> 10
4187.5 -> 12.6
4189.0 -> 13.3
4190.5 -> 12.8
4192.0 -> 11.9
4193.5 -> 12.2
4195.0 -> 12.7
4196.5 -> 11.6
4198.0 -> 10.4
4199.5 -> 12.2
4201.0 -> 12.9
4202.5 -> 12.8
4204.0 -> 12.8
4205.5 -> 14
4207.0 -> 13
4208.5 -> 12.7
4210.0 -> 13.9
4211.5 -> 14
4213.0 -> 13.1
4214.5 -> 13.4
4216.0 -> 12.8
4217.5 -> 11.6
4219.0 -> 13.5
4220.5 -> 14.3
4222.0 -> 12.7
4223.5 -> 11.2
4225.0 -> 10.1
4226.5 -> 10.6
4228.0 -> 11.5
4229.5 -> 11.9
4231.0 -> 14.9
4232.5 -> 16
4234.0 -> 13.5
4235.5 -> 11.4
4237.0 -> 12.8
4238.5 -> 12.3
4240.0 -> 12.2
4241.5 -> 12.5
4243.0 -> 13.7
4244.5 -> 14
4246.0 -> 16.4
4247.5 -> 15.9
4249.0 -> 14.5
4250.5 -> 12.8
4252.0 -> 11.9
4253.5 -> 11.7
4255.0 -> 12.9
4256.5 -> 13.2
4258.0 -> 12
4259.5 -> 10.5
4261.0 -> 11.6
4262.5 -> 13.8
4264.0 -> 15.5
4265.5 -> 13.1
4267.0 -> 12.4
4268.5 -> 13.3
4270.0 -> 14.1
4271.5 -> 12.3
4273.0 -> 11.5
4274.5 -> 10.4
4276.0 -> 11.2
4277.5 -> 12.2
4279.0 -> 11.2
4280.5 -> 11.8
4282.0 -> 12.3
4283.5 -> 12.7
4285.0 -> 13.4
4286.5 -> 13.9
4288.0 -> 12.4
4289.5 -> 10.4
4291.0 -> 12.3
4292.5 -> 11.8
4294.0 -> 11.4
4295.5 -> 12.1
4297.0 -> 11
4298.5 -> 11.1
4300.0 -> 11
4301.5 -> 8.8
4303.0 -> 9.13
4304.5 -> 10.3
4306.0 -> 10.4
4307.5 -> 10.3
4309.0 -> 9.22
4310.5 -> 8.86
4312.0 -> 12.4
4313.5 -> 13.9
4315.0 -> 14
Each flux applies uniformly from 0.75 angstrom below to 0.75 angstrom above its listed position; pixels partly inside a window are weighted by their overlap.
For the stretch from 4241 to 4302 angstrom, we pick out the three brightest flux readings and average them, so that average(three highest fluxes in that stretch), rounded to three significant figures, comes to 15.9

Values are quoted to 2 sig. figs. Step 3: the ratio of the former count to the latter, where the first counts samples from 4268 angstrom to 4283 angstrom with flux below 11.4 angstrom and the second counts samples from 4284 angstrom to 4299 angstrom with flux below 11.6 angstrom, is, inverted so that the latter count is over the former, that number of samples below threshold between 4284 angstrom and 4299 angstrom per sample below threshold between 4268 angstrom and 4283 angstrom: 1.3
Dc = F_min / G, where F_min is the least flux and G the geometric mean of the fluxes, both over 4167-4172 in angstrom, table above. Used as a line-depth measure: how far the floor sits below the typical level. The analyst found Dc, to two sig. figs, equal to 0.96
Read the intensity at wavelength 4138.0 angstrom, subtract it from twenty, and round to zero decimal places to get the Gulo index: 6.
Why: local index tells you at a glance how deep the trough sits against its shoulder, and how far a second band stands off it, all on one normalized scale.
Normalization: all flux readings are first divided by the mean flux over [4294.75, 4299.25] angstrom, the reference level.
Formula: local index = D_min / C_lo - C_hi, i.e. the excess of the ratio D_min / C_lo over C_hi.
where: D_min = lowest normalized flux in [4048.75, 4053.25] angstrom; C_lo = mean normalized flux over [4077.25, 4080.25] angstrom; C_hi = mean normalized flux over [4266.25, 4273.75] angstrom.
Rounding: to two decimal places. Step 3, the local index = -0.16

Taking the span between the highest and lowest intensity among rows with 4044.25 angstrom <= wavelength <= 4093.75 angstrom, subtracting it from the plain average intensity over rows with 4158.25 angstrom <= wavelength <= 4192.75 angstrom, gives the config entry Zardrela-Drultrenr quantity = 7.2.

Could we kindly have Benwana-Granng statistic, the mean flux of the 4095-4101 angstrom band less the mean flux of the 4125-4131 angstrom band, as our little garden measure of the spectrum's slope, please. -3.9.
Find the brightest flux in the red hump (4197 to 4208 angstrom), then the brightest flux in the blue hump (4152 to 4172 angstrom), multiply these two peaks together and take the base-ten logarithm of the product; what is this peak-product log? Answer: 2.32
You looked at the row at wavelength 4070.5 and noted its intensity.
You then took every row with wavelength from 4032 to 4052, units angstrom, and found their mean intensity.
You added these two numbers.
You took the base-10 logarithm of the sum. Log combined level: 1.41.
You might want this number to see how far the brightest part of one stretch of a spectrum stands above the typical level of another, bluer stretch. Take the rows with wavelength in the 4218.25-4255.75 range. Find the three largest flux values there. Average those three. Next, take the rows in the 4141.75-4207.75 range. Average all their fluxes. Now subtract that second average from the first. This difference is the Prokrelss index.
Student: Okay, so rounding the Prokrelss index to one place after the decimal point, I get 4.0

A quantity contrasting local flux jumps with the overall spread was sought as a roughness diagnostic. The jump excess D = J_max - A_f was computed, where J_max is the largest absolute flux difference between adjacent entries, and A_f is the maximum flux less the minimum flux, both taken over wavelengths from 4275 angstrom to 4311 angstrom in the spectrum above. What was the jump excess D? -2.9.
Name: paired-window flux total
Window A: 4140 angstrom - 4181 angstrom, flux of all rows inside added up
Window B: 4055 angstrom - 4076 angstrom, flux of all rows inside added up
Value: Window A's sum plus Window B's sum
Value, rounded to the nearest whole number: 495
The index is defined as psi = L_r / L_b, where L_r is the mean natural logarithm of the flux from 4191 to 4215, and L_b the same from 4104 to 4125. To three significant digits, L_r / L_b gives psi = 1.01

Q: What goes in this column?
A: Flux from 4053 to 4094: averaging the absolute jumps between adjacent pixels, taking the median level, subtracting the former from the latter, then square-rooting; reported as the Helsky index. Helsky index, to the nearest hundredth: 3.42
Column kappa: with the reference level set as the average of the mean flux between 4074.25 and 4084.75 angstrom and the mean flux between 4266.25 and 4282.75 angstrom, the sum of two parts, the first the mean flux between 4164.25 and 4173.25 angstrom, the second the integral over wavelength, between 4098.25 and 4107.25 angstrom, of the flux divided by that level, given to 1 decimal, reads 21.4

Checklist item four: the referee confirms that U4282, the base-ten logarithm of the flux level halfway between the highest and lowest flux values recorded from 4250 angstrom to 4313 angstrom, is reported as 1.08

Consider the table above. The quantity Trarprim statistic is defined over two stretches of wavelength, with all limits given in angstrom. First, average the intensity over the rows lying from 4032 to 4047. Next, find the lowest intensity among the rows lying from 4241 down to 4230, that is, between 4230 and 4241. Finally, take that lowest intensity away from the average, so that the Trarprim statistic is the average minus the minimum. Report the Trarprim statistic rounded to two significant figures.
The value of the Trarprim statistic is 1.0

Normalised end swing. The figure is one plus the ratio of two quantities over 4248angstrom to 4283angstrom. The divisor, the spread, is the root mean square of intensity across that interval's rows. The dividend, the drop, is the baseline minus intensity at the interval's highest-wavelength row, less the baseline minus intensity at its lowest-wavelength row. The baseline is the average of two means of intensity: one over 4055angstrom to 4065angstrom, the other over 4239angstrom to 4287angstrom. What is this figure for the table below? 1.18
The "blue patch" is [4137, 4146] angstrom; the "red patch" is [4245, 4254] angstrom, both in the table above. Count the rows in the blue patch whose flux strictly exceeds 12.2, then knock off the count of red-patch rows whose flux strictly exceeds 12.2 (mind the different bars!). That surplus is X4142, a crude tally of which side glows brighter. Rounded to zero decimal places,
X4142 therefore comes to 1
